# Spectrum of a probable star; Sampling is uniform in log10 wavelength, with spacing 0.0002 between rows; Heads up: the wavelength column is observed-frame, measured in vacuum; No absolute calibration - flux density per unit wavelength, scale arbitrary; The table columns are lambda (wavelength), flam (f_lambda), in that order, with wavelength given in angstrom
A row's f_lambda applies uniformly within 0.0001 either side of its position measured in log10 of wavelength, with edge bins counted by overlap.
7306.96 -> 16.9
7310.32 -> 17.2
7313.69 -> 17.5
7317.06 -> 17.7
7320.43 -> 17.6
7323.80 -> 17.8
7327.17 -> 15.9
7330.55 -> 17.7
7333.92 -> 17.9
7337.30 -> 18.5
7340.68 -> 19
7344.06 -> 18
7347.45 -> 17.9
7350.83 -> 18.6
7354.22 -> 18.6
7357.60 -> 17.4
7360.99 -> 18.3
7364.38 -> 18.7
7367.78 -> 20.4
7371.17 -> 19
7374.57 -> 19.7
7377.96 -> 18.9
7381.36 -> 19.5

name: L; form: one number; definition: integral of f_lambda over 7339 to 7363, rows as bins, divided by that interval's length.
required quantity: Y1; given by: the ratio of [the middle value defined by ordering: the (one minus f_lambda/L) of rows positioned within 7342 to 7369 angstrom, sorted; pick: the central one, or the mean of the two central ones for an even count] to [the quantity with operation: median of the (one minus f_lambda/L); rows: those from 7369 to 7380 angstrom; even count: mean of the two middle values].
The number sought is 0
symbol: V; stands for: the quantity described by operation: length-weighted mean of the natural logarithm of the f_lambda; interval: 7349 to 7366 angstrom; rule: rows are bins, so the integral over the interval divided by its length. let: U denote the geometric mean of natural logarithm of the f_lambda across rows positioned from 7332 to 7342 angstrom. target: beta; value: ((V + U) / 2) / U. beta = 1.00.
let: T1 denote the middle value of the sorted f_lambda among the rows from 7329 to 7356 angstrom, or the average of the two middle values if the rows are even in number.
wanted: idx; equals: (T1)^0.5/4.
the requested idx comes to 1.07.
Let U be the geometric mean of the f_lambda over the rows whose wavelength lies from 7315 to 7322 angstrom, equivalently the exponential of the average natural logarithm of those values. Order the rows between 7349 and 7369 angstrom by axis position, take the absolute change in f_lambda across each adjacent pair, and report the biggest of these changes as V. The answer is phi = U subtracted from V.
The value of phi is -15.9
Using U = 17.6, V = 1.7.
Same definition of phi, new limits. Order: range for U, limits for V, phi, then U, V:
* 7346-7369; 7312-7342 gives -16.6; 18.5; 1.9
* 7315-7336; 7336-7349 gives -16.4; 17.4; 1.0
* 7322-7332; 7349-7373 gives -15.4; 17.1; 1.7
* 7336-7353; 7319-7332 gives -16.5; 18.4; 1.9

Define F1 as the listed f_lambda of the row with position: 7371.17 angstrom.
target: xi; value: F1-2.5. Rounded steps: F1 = 19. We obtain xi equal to 16.5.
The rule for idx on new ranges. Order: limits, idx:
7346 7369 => 1.08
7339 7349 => 1.06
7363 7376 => 1.10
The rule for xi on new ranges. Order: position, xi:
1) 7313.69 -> 15.0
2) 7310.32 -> 14.7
